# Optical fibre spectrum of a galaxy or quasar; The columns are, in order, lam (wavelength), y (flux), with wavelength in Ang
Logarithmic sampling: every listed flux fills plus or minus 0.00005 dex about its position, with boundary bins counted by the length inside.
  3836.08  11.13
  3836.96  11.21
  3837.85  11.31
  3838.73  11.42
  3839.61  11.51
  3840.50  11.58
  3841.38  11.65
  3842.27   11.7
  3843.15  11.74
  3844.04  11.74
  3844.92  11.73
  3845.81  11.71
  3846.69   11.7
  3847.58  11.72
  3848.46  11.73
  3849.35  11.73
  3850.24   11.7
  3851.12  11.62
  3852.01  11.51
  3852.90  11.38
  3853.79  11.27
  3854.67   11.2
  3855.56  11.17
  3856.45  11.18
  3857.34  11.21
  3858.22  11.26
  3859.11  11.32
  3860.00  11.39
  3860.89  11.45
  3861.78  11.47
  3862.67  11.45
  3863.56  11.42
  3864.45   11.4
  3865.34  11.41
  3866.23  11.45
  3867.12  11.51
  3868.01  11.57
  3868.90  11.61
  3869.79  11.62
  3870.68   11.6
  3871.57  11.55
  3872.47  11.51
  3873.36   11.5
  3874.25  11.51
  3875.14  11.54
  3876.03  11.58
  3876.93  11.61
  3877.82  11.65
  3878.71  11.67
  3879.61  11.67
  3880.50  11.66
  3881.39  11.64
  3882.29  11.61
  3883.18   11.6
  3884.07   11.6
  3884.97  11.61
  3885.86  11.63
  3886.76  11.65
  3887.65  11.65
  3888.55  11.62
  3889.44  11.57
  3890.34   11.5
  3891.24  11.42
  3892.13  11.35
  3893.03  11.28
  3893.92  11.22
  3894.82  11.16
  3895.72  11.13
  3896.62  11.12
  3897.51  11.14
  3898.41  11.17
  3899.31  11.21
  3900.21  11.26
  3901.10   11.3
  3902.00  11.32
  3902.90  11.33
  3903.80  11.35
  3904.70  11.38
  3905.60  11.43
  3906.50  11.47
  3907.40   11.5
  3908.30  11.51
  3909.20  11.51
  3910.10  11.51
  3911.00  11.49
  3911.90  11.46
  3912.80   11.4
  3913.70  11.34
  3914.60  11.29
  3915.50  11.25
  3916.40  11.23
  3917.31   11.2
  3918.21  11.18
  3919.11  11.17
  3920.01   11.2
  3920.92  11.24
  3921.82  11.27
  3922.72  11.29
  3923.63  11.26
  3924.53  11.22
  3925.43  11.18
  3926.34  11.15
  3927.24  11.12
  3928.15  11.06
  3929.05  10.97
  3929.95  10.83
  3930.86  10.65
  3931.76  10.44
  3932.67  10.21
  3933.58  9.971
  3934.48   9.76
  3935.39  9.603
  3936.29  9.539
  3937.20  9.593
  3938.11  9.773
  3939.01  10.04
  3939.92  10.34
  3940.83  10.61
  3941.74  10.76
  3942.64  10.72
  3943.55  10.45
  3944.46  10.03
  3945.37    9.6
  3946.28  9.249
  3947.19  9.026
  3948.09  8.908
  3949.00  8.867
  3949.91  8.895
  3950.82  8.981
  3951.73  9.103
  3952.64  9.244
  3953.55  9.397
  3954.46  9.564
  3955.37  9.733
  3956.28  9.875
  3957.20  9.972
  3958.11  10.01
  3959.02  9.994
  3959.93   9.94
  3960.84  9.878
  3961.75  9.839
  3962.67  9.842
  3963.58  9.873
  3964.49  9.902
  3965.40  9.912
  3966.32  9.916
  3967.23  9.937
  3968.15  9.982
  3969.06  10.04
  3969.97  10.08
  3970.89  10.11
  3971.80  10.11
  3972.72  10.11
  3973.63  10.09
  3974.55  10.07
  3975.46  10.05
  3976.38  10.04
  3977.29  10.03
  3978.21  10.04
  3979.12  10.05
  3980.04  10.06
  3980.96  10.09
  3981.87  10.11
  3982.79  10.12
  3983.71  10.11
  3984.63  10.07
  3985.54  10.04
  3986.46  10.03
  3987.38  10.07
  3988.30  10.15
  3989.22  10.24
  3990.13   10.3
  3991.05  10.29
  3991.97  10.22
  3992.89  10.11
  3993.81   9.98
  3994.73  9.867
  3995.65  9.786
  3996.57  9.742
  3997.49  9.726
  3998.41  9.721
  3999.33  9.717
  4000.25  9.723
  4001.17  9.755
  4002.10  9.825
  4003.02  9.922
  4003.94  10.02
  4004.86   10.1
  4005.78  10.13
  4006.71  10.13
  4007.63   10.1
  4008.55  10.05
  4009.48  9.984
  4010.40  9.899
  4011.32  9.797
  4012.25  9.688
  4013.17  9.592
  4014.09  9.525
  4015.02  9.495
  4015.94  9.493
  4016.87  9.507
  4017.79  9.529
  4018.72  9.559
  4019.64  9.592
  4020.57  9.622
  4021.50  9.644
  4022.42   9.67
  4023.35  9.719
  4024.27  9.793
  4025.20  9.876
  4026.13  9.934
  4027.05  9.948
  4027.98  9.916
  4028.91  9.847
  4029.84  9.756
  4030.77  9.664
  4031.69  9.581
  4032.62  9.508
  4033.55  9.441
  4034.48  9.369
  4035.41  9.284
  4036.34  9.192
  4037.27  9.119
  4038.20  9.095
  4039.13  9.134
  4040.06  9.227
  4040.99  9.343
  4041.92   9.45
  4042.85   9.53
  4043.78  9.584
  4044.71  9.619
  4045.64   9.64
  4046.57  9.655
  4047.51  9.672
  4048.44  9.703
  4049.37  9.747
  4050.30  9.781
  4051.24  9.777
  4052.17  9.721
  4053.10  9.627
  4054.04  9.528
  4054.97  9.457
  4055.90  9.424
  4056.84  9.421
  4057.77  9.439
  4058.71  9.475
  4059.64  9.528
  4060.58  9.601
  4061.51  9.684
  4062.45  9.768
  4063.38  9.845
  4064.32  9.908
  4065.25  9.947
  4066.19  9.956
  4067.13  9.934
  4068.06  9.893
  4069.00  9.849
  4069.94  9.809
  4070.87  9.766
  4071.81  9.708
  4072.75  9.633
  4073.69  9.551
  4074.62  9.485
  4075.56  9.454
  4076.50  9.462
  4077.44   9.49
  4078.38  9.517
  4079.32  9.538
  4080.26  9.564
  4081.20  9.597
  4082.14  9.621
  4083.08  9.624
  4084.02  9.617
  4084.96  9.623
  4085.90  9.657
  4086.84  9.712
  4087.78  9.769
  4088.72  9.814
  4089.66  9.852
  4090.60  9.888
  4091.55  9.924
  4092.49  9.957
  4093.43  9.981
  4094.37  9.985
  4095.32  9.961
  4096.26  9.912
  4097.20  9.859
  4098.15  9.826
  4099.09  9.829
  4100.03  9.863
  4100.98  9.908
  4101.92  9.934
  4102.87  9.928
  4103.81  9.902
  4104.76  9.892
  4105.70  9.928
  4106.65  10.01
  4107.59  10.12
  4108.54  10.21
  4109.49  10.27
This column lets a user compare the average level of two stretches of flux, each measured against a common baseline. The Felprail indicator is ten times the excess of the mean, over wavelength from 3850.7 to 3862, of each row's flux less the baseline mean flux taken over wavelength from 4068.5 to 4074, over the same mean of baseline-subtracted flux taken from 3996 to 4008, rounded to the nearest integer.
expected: 14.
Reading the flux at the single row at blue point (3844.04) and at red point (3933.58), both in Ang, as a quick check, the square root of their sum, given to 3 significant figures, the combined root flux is 4.66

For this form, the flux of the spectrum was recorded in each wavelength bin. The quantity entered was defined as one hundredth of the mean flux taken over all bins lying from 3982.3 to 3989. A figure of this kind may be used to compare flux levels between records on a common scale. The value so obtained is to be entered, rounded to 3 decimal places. 0.101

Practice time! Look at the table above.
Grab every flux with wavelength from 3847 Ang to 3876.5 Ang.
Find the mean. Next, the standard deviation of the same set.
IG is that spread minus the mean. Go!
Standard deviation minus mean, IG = -11.31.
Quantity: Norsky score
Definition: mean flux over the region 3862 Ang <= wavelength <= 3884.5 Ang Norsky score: 11.6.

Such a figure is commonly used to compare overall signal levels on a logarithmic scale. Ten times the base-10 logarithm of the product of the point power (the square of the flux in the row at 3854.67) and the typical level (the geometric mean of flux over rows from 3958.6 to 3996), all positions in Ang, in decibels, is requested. 31.0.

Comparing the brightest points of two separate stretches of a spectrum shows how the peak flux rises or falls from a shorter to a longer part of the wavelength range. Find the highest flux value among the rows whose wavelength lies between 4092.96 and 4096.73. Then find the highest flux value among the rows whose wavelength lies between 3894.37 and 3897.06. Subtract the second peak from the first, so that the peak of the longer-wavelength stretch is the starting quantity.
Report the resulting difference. -1.2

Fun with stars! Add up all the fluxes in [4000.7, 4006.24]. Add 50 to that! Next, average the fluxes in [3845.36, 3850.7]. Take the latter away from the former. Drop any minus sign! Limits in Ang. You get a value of 98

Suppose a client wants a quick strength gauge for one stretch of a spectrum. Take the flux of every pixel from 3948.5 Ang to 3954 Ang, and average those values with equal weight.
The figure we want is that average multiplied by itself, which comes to 82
